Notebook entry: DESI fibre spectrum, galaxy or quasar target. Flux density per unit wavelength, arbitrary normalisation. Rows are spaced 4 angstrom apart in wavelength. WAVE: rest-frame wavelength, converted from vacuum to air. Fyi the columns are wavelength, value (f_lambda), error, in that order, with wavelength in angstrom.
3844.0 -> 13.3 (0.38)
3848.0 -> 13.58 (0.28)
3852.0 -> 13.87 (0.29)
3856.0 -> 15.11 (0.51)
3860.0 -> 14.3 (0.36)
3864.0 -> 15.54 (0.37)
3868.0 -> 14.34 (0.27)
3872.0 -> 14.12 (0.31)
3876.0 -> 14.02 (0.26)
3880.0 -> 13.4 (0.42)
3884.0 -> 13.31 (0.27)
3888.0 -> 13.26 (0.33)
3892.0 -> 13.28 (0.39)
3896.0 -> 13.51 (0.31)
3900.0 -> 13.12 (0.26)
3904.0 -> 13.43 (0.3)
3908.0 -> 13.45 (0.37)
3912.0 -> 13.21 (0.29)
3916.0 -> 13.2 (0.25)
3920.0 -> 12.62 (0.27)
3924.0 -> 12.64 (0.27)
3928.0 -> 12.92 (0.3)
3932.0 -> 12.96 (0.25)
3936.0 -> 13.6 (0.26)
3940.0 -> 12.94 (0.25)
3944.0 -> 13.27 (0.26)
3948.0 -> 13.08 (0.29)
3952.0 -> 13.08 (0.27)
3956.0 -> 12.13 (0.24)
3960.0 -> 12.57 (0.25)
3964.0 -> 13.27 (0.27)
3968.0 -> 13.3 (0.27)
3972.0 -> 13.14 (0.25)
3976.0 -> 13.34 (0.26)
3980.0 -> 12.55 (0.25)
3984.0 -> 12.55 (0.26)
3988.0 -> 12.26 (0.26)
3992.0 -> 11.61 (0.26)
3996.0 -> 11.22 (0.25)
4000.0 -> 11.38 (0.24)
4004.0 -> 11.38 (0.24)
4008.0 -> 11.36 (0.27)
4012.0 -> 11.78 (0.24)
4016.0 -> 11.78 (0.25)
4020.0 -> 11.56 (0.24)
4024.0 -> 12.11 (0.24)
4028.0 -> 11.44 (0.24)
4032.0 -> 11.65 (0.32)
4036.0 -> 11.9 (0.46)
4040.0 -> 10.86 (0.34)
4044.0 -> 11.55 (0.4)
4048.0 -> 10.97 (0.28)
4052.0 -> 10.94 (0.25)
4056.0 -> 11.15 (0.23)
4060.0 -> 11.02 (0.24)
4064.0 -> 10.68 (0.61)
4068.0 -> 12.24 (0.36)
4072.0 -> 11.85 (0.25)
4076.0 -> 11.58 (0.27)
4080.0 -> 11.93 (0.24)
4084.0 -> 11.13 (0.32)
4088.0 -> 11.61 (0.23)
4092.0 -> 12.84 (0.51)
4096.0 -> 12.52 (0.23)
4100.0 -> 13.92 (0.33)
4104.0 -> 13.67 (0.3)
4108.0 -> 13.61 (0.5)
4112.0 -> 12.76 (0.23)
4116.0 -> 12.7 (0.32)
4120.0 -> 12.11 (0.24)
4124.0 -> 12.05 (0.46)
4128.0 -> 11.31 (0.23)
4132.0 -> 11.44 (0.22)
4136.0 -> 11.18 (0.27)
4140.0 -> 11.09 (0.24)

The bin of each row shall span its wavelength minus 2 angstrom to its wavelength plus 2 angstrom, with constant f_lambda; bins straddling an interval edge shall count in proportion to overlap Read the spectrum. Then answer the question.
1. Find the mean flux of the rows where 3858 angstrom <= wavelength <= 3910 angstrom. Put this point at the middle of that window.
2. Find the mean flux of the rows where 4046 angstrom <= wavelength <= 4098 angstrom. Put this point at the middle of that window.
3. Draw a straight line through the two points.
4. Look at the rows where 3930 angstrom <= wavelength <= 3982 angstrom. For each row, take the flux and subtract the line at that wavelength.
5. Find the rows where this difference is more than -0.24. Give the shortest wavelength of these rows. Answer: 3936.0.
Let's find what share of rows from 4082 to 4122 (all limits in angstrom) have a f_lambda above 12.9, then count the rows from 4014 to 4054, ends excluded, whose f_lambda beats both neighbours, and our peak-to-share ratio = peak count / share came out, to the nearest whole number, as 10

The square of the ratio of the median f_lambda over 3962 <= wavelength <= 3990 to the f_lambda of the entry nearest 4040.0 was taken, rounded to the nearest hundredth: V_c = 1.46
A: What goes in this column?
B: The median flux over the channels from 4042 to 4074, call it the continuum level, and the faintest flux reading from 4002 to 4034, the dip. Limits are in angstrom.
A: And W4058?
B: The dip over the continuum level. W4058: 1.02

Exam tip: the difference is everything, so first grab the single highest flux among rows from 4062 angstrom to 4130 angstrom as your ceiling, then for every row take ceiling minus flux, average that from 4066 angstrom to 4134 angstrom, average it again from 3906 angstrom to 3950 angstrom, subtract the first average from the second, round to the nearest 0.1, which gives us -0.8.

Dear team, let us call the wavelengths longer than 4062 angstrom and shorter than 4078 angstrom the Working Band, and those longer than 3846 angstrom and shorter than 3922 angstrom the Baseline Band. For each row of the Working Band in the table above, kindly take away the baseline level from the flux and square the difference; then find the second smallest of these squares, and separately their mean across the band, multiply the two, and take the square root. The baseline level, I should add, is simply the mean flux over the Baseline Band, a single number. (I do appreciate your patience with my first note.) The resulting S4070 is 4.1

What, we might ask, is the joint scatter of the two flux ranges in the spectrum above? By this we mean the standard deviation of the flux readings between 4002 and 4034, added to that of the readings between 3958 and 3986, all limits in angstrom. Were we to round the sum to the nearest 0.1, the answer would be 0.6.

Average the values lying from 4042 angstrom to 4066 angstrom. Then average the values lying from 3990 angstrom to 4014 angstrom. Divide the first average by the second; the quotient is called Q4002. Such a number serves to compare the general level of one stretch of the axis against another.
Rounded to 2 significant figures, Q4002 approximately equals 0.96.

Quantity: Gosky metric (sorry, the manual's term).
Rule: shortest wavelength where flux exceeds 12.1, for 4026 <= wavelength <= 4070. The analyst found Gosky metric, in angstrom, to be 4068.0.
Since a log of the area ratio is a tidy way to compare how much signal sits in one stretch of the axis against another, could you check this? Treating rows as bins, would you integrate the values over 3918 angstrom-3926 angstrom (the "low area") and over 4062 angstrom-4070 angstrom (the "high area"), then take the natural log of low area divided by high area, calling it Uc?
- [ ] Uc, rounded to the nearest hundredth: 0.10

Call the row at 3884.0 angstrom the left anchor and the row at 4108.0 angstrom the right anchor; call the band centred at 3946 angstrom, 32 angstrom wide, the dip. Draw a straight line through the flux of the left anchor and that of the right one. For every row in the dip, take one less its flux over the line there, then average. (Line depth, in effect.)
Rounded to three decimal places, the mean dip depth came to 0.033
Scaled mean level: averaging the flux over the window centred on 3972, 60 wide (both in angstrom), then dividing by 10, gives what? 1.26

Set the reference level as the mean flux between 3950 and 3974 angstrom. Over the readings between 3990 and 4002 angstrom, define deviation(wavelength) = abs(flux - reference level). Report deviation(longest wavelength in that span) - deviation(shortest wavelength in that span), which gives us 0.23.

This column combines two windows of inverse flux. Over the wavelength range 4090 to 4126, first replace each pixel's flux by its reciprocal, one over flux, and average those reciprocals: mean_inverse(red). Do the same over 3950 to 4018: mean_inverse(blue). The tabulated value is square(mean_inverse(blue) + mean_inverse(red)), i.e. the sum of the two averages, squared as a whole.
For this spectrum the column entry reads 0.0254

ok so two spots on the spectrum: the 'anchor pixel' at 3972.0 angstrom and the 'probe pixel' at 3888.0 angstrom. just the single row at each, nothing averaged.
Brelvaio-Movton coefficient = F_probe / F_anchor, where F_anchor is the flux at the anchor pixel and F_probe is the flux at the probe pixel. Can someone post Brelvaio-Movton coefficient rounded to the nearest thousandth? 1.009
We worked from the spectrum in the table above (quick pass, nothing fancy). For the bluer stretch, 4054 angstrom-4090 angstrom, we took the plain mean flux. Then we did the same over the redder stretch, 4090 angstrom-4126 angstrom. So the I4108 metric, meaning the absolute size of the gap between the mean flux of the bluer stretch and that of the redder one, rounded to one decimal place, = 1.4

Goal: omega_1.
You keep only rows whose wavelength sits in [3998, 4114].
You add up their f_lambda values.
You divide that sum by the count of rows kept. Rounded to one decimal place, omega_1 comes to 11.8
